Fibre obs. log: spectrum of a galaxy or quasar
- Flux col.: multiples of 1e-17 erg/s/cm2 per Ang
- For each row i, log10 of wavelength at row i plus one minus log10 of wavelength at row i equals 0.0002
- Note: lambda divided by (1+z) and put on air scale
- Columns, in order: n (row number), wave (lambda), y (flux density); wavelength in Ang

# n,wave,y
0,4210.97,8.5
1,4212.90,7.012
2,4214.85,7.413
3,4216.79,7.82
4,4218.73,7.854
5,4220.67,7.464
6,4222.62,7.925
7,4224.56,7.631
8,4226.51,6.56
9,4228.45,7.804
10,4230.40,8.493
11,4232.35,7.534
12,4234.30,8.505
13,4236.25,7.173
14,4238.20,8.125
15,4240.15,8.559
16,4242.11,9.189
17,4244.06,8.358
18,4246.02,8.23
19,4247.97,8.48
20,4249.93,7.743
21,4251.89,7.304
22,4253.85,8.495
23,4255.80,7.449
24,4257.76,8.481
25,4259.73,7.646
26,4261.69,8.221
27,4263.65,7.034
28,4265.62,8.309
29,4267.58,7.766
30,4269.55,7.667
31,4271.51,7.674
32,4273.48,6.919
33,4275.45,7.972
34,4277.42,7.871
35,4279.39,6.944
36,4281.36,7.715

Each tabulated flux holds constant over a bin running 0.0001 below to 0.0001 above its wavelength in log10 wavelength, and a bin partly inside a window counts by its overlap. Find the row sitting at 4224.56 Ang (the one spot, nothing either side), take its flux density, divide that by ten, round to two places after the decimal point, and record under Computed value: 0.76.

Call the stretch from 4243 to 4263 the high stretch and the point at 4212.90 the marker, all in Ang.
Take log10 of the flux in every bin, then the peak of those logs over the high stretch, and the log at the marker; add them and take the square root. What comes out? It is 1.332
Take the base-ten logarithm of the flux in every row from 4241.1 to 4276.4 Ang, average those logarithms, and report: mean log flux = 0.899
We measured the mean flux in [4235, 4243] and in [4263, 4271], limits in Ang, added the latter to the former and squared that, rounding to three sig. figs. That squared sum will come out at 255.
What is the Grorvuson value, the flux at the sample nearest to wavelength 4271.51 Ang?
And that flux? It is 7.674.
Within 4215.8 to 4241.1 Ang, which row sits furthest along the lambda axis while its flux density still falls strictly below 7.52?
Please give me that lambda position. 4236.25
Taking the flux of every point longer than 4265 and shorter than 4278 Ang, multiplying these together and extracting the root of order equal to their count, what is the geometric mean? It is 7.7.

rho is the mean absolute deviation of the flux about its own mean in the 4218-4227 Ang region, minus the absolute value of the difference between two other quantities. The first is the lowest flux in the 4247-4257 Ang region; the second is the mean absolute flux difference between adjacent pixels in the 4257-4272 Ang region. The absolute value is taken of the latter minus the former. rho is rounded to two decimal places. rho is -6.28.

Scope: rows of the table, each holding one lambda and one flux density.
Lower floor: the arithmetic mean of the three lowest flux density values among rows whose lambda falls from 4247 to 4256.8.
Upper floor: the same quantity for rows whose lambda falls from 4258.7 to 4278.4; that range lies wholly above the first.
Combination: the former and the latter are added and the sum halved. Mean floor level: 7.35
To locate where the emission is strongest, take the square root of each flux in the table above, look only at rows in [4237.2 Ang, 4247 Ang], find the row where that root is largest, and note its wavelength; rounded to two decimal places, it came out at 4242.11 Ang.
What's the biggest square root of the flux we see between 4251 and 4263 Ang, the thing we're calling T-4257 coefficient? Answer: 2.91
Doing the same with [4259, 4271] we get 2.88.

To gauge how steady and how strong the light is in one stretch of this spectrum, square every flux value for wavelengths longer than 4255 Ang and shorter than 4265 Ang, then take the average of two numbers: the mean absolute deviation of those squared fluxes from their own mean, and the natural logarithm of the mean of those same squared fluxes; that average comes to 5.72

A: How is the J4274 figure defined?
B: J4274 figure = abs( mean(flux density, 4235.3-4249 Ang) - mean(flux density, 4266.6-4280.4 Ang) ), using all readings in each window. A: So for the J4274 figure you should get 0.76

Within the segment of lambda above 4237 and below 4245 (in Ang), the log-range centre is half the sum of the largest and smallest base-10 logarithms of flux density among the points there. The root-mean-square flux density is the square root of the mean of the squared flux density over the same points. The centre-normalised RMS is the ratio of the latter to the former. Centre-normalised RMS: 9.1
